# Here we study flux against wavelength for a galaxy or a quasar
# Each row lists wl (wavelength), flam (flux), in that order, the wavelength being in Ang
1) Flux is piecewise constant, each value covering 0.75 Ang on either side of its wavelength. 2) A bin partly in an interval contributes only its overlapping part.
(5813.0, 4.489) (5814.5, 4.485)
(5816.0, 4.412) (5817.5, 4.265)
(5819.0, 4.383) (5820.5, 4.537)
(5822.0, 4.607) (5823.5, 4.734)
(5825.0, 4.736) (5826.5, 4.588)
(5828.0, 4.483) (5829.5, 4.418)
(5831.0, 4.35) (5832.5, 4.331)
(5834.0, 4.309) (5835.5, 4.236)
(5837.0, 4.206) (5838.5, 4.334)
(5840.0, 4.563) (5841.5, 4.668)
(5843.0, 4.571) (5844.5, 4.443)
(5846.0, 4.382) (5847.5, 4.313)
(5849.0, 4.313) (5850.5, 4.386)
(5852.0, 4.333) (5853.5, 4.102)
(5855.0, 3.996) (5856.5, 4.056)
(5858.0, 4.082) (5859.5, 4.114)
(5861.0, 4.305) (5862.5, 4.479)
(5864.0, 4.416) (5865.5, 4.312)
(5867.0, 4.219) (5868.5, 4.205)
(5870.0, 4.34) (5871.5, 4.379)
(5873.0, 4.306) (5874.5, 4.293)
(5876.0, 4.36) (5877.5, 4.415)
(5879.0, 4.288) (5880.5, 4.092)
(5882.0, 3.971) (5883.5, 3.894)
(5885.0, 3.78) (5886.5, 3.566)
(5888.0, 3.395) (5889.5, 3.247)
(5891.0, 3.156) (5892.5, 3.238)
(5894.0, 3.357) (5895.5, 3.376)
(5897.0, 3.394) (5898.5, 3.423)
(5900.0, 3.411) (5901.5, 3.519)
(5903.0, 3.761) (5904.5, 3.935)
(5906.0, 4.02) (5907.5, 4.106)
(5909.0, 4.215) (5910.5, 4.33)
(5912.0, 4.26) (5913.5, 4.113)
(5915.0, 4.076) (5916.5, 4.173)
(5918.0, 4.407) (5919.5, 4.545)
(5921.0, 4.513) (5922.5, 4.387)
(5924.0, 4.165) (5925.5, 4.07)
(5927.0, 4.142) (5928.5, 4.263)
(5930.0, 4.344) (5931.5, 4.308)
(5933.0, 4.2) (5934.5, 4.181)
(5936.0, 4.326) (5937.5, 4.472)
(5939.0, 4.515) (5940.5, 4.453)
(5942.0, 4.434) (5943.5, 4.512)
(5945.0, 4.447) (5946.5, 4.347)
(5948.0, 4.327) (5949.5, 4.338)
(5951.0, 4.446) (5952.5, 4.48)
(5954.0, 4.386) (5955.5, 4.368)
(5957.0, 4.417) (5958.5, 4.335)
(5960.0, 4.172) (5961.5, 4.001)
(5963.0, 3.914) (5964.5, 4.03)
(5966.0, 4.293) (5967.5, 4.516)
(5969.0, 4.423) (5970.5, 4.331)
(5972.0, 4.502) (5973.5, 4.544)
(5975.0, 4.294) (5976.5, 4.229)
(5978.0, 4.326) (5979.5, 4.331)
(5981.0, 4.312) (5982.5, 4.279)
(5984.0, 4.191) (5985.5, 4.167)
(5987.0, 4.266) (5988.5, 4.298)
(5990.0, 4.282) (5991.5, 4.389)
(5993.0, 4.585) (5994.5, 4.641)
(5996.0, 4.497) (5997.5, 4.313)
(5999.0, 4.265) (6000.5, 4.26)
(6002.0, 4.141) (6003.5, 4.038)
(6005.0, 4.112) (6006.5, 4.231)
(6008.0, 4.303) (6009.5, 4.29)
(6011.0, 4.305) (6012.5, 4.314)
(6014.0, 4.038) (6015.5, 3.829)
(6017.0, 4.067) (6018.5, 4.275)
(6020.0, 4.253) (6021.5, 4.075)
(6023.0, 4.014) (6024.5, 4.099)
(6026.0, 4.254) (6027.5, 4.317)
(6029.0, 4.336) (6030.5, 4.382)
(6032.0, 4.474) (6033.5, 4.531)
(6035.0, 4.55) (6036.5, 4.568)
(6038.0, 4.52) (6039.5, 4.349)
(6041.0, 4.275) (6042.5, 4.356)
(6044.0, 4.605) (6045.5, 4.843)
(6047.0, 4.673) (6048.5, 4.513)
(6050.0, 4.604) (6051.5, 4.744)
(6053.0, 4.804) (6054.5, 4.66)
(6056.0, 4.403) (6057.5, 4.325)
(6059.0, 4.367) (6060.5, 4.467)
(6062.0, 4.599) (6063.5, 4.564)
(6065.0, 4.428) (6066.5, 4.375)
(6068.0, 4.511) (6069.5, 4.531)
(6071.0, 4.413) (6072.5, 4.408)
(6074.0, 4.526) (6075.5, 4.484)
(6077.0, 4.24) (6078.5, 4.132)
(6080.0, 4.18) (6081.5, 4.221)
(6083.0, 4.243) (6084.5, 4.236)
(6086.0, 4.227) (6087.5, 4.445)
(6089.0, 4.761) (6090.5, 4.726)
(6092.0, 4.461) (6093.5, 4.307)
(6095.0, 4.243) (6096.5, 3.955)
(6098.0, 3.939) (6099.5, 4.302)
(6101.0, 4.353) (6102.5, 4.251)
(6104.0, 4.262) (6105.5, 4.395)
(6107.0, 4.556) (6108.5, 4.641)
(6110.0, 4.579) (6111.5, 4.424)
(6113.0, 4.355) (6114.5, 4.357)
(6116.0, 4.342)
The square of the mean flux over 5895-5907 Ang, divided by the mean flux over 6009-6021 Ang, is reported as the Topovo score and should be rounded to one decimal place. 3.1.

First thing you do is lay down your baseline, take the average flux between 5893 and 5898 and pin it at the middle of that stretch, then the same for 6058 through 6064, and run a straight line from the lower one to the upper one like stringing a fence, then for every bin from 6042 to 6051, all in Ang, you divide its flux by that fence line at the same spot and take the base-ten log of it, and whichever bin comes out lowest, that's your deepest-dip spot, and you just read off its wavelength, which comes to 6042.5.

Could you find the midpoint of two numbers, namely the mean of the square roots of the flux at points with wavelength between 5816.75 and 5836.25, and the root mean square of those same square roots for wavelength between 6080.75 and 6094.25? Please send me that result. 2.10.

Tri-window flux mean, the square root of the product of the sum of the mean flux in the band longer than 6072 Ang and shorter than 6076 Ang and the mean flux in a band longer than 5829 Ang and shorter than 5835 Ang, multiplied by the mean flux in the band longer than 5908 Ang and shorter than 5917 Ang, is 6.08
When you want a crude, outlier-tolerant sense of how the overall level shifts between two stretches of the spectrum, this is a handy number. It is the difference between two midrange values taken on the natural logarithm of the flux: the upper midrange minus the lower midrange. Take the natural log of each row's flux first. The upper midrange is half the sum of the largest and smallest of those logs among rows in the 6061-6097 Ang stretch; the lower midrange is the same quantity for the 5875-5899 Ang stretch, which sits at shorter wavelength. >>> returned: 0.15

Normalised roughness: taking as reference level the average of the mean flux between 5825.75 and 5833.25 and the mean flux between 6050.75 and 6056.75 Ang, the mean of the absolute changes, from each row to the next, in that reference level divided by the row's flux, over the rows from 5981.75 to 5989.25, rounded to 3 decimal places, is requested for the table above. 0.015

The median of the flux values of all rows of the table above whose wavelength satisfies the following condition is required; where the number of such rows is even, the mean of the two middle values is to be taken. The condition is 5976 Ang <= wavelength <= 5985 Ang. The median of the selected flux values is 4.30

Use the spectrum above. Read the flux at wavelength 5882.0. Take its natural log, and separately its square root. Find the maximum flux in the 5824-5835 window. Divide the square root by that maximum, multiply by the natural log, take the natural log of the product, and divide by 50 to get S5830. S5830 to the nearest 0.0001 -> -0.0109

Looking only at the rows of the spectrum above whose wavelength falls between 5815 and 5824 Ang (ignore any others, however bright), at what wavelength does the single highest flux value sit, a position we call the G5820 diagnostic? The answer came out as 5823.5 Ang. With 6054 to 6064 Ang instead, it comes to 6054.5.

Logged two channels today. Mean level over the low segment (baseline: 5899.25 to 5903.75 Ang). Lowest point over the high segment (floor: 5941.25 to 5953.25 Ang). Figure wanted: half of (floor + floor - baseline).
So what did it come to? 2.55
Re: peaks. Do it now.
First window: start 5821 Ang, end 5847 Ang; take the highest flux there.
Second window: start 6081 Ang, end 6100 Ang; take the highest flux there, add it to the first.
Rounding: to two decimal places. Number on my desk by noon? 9.50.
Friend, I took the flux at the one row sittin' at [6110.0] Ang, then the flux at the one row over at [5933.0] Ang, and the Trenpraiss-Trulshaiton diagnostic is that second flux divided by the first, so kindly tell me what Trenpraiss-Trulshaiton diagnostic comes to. 0.92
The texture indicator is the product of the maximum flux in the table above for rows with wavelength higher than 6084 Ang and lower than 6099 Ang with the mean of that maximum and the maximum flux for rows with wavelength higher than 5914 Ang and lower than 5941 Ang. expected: 22.2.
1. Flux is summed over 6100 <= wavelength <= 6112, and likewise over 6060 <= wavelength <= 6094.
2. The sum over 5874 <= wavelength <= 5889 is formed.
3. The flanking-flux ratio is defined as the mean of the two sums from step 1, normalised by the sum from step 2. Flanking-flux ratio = 1.7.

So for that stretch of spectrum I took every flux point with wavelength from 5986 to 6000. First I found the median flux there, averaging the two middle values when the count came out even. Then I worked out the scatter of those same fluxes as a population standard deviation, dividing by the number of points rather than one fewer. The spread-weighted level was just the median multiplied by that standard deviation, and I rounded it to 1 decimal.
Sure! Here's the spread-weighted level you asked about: 0.6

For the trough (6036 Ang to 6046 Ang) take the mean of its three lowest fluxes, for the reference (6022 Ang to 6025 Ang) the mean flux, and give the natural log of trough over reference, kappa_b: 0.06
